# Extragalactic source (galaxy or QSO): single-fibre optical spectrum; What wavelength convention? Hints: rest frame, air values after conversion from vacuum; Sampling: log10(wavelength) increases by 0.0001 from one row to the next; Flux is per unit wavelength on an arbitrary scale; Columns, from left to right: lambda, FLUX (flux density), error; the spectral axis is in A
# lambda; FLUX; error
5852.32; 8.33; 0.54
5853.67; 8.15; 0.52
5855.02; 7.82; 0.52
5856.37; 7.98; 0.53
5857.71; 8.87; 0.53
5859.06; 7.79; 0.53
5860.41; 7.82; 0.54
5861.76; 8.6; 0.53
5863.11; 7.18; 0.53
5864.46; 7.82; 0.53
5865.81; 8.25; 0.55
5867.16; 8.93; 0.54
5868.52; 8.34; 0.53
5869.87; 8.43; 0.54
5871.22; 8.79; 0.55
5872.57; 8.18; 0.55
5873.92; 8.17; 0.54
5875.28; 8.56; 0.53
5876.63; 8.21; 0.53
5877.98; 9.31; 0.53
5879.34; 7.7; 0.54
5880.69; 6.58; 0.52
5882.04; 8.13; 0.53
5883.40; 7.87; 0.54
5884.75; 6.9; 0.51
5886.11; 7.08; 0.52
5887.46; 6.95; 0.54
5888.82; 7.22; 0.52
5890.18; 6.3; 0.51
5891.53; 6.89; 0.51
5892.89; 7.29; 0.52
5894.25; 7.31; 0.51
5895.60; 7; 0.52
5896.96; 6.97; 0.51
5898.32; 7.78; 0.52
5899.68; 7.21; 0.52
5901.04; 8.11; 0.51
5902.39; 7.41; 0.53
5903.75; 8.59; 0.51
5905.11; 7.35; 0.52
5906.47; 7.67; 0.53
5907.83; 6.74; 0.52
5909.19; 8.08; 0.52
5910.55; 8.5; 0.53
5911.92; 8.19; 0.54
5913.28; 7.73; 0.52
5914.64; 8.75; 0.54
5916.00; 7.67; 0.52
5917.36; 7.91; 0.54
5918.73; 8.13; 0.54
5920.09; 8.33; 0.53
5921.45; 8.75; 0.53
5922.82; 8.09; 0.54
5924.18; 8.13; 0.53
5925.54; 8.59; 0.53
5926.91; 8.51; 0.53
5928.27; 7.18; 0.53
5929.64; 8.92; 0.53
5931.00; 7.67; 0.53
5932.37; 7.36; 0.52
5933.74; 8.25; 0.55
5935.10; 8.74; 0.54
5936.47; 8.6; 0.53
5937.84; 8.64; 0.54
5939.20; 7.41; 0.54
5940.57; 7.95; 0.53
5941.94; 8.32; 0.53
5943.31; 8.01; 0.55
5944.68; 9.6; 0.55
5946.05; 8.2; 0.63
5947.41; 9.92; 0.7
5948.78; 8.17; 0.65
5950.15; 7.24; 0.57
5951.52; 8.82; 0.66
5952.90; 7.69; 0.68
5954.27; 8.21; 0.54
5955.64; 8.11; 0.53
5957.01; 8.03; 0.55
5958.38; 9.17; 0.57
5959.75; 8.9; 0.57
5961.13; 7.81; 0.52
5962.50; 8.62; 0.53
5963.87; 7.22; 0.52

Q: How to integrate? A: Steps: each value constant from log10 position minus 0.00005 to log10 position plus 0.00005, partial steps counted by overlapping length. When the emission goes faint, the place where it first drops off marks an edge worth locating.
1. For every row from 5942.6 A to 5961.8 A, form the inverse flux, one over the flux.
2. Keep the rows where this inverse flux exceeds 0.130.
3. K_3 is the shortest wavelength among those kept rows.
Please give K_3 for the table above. 5950.15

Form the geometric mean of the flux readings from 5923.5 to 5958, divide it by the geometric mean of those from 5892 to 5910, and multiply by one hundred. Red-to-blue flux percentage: 110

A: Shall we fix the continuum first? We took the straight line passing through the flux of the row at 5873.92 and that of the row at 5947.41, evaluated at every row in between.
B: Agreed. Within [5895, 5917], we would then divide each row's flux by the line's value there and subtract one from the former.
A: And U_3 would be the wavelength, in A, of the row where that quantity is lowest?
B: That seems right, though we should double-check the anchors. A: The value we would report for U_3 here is 5907.83 A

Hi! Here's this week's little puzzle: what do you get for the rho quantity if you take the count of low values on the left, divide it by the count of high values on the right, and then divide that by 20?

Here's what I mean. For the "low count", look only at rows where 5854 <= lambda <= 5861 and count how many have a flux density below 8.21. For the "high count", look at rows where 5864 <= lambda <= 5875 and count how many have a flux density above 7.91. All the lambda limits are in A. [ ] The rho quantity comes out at 0.029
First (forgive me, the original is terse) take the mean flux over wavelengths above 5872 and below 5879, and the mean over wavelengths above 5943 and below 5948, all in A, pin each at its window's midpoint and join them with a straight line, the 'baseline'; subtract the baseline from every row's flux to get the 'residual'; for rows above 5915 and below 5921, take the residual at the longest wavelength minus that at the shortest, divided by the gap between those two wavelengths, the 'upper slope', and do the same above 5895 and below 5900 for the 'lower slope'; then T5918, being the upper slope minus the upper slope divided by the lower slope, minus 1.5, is -5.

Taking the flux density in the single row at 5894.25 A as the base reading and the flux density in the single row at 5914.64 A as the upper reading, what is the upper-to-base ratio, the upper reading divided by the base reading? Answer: 1.2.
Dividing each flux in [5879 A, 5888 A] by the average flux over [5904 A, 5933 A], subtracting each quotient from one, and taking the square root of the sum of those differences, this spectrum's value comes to 0.78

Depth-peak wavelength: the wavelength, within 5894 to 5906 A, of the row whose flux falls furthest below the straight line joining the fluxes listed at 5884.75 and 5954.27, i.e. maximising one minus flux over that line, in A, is 5896.96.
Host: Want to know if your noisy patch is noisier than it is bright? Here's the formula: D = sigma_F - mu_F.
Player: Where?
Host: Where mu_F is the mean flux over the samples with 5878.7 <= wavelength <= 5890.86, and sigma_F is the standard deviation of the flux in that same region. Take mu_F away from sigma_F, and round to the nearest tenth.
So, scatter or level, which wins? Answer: -6.6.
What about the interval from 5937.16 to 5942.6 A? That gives -7.6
